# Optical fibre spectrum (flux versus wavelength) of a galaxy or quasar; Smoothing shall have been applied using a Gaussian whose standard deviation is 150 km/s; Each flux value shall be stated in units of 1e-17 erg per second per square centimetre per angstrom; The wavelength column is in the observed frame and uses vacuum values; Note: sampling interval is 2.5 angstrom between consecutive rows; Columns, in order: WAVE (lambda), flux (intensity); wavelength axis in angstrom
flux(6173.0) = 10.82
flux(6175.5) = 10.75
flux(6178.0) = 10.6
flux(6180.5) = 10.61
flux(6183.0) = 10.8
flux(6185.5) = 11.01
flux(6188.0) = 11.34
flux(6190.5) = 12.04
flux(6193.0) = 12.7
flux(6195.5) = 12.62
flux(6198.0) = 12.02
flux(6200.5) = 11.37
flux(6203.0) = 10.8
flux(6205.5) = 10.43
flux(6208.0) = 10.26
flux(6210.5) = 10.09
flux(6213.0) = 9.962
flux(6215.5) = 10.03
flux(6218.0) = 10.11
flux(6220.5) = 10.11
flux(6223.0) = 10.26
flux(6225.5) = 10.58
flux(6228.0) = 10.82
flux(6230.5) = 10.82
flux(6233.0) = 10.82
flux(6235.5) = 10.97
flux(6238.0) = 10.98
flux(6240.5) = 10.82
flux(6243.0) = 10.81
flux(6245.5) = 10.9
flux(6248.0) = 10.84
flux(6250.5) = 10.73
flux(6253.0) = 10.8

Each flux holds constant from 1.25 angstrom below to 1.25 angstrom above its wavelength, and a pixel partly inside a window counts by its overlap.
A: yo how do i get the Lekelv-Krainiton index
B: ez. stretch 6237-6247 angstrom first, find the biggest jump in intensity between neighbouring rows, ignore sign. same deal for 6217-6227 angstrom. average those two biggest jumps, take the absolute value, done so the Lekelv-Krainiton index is 0.24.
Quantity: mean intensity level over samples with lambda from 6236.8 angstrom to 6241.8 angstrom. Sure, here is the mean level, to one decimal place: 10.9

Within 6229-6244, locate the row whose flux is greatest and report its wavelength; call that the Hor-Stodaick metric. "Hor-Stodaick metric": 6238.0 angstrom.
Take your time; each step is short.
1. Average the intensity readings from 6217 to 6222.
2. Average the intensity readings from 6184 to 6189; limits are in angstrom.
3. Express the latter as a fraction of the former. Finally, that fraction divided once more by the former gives 0.109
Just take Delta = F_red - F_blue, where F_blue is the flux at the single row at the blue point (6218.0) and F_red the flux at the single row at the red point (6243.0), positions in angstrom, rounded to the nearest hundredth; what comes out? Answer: 0.70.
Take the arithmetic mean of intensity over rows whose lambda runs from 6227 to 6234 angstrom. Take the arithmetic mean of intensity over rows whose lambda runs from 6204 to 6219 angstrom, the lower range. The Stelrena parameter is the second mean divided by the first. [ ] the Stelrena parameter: 0.94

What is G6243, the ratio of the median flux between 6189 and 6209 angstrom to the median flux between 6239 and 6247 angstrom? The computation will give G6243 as 1.08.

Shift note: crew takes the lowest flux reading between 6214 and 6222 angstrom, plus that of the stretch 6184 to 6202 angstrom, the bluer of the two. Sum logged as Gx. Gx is 21.0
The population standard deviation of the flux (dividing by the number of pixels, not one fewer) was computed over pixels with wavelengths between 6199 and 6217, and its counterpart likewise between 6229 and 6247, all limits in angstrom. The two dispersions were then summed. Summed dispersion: 0.54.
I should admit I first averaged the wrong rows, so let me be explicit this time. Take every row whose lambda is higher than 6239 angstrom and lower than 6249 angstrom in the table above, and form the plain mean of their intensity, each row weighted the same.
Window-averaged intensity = 10.8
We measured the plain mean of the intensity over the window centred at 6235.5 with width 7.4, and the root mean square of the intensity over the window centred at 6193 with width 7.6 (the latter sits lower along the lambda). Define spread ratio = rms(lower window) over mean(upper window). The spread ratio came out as 1.14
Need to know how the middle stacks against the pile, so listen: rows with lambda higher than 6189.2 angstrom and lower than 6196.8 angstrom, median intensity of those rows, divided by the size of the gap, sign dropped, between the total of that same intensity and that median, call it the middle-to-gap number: 0.510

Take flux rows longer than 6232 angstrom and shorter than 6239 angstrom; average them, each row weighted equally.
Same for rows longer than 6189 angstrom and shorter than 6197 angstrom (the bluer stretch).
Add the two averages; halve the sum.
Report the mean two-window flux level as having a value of 11.7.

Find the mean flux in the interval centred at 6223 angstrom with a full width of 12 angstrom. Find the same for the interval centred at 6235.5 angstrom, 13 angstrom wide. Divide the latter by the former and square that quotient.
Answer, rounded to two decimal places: 1.10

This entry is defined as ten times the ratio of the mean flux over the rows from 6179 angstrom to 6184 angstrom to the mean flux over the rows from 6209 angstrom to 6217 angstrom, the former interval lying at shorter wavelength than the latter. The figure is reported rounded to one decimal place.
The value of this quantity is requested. 10.7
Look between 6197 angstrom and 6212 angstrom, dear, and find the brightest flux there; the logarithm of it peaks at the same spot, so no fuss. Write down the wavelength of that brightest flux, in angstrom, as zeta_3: 6198.0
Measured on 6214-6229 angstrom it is 6228.0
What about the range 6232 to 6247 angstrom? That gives 6238.0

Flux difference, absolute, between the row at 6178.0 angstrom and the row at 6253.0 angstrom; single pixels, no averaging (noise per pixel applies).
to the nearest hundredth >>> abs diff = 0.20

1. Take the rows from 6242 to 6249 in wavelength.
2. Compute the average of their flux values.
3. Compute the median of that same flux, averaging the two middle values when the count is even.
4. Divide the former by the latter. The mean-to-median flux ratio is 1.001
